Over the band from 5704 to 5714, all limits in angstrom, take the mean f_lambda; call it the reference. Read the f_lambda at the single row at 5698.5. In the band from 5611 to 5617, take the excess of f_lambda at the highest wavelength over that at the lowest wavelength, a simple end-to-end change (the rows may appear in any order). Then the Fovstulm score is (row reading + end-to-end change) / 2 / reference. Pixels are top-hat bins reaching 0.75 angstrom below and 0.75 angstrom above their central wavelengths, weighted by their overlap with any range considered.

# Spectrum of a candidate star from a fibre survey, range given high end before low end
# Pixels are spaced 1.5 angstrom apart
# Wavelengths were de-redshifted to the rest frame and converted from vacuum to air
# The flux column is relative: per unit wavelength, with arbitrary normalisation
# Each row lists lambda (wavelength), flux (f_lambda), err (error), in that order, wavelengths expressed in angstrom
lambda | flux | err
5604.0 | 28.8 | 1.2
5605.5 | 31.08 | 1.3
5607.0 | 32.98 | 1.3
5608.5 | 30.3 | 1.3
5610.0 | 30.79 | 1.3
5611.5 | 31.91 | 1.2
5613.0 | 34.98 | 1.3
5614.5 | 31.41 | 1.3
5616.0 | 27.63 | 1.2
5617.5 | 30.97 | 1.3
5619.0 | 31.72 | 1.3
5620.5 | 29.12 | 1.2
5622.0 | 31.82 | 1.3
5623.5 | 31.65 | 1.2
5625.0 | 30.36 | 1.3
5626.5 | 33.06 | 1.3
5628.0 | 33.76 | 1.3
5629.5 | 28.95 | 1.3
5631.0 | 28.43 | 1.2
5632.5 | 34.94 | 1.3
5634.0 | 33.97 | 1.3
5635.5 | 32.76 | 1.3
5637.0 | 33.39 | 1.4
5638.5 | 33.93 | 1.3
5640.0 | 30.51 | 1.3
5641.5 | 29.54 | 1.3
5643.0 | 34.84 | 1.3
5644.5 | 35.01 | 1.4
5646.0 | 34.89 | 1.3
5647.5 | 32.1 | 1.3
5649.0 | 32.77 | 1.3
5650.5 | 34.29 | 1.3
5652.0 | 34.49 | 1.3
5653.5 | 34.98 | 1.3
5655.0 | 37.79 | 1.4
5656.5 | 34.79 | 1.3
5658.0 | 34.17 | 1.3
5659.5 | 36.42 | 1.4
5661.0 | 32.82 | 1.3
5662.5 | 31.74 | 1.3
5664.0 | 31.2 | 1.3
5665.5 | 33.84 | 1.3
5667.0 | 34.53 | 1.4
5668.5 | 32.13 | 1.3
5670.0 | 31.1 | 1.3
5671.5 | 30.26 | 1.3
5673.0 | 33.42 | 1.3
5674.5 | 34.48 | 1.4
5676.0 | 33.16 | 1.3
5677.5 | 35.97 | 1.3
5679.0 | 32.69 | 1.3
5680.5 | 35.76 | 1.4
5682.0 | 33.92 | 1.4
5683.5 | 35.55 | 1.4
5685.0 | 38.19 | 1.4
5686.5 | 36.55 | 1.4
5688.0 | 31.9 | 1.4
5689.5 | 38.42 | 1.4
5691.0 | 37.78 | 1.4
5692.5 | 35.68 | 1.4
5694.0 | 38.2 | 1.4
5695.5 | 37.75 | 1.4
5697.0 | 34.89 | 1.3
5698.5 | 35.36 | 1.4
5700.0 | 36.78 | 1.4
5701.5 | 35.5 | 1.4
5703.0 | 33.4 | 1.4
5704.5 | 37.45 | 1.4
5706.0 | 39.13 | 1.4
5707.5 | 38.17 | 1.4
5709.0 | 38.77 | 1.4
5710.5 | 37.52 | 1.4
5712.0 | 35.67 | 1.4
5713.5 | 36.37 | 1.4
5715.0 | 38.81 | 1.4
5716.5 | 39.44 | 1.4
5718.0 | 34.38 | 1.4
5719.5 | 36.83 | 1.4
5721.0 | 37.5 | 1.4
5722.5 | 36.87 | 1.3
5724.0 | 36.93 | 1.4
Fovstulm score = 0.41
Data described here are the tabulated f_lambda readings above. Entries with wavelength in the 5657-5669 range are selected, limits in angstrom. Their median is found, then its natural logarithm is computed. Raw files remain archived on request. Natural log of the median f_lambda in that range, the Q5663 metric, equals 3.51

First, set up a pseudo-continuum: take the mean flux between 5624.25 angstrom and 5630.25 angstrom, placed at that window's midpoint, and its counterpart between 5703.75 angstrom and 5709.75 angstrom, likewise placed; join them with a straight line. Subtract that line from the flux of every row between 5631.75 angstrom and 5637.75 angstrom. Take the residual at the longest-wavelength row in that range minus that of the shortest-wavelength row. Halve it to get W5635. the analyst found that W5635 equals -1.0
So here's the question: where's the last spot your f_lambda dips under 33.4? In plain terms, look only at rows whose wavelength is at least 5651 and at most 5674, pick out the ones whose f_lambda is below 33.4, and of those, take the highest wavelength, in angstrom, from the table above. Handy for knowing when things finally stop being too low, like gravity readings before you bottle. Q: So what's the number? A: 5671.5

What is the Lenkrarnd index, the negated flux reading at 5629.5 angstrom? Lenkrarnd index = -29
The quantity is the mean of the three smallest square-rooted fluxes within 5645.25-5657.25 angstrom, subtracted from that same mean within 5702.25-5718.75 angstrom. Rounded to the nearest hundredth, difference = 0.12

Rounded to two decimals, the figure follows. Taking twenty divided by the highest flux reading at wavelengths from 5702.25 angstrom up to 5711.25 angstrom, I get 0.51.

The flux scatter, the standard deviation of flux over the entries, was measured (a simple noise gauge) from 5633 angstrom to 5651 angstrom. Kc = 1.7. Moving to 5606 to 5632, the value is 1.9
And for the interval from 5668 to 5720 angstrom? 2.4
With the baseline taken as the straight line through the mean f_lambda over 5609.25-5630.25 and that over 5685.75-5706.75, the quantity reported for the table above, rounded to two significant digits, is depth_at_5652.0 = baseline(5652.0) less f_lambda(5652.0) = -1.1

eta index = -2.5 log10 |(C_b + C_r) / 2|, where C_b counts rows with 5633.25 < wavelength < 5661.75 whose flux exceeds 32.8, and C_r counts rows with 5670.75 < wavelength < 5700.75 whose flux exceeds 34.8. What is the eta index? -2.8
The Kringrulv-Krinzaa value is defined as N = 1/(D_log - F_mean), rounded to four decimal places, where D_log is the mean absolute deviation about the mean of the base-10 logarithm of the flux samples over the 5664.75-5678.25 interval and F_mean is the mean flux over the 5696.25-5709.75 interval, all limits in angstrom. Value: -0.0273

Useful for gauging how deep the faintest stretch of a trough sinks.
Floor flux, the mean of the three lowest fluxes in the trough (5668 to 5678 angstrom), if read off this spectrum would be 31.2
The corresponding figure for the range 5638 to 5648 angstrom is 30.7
